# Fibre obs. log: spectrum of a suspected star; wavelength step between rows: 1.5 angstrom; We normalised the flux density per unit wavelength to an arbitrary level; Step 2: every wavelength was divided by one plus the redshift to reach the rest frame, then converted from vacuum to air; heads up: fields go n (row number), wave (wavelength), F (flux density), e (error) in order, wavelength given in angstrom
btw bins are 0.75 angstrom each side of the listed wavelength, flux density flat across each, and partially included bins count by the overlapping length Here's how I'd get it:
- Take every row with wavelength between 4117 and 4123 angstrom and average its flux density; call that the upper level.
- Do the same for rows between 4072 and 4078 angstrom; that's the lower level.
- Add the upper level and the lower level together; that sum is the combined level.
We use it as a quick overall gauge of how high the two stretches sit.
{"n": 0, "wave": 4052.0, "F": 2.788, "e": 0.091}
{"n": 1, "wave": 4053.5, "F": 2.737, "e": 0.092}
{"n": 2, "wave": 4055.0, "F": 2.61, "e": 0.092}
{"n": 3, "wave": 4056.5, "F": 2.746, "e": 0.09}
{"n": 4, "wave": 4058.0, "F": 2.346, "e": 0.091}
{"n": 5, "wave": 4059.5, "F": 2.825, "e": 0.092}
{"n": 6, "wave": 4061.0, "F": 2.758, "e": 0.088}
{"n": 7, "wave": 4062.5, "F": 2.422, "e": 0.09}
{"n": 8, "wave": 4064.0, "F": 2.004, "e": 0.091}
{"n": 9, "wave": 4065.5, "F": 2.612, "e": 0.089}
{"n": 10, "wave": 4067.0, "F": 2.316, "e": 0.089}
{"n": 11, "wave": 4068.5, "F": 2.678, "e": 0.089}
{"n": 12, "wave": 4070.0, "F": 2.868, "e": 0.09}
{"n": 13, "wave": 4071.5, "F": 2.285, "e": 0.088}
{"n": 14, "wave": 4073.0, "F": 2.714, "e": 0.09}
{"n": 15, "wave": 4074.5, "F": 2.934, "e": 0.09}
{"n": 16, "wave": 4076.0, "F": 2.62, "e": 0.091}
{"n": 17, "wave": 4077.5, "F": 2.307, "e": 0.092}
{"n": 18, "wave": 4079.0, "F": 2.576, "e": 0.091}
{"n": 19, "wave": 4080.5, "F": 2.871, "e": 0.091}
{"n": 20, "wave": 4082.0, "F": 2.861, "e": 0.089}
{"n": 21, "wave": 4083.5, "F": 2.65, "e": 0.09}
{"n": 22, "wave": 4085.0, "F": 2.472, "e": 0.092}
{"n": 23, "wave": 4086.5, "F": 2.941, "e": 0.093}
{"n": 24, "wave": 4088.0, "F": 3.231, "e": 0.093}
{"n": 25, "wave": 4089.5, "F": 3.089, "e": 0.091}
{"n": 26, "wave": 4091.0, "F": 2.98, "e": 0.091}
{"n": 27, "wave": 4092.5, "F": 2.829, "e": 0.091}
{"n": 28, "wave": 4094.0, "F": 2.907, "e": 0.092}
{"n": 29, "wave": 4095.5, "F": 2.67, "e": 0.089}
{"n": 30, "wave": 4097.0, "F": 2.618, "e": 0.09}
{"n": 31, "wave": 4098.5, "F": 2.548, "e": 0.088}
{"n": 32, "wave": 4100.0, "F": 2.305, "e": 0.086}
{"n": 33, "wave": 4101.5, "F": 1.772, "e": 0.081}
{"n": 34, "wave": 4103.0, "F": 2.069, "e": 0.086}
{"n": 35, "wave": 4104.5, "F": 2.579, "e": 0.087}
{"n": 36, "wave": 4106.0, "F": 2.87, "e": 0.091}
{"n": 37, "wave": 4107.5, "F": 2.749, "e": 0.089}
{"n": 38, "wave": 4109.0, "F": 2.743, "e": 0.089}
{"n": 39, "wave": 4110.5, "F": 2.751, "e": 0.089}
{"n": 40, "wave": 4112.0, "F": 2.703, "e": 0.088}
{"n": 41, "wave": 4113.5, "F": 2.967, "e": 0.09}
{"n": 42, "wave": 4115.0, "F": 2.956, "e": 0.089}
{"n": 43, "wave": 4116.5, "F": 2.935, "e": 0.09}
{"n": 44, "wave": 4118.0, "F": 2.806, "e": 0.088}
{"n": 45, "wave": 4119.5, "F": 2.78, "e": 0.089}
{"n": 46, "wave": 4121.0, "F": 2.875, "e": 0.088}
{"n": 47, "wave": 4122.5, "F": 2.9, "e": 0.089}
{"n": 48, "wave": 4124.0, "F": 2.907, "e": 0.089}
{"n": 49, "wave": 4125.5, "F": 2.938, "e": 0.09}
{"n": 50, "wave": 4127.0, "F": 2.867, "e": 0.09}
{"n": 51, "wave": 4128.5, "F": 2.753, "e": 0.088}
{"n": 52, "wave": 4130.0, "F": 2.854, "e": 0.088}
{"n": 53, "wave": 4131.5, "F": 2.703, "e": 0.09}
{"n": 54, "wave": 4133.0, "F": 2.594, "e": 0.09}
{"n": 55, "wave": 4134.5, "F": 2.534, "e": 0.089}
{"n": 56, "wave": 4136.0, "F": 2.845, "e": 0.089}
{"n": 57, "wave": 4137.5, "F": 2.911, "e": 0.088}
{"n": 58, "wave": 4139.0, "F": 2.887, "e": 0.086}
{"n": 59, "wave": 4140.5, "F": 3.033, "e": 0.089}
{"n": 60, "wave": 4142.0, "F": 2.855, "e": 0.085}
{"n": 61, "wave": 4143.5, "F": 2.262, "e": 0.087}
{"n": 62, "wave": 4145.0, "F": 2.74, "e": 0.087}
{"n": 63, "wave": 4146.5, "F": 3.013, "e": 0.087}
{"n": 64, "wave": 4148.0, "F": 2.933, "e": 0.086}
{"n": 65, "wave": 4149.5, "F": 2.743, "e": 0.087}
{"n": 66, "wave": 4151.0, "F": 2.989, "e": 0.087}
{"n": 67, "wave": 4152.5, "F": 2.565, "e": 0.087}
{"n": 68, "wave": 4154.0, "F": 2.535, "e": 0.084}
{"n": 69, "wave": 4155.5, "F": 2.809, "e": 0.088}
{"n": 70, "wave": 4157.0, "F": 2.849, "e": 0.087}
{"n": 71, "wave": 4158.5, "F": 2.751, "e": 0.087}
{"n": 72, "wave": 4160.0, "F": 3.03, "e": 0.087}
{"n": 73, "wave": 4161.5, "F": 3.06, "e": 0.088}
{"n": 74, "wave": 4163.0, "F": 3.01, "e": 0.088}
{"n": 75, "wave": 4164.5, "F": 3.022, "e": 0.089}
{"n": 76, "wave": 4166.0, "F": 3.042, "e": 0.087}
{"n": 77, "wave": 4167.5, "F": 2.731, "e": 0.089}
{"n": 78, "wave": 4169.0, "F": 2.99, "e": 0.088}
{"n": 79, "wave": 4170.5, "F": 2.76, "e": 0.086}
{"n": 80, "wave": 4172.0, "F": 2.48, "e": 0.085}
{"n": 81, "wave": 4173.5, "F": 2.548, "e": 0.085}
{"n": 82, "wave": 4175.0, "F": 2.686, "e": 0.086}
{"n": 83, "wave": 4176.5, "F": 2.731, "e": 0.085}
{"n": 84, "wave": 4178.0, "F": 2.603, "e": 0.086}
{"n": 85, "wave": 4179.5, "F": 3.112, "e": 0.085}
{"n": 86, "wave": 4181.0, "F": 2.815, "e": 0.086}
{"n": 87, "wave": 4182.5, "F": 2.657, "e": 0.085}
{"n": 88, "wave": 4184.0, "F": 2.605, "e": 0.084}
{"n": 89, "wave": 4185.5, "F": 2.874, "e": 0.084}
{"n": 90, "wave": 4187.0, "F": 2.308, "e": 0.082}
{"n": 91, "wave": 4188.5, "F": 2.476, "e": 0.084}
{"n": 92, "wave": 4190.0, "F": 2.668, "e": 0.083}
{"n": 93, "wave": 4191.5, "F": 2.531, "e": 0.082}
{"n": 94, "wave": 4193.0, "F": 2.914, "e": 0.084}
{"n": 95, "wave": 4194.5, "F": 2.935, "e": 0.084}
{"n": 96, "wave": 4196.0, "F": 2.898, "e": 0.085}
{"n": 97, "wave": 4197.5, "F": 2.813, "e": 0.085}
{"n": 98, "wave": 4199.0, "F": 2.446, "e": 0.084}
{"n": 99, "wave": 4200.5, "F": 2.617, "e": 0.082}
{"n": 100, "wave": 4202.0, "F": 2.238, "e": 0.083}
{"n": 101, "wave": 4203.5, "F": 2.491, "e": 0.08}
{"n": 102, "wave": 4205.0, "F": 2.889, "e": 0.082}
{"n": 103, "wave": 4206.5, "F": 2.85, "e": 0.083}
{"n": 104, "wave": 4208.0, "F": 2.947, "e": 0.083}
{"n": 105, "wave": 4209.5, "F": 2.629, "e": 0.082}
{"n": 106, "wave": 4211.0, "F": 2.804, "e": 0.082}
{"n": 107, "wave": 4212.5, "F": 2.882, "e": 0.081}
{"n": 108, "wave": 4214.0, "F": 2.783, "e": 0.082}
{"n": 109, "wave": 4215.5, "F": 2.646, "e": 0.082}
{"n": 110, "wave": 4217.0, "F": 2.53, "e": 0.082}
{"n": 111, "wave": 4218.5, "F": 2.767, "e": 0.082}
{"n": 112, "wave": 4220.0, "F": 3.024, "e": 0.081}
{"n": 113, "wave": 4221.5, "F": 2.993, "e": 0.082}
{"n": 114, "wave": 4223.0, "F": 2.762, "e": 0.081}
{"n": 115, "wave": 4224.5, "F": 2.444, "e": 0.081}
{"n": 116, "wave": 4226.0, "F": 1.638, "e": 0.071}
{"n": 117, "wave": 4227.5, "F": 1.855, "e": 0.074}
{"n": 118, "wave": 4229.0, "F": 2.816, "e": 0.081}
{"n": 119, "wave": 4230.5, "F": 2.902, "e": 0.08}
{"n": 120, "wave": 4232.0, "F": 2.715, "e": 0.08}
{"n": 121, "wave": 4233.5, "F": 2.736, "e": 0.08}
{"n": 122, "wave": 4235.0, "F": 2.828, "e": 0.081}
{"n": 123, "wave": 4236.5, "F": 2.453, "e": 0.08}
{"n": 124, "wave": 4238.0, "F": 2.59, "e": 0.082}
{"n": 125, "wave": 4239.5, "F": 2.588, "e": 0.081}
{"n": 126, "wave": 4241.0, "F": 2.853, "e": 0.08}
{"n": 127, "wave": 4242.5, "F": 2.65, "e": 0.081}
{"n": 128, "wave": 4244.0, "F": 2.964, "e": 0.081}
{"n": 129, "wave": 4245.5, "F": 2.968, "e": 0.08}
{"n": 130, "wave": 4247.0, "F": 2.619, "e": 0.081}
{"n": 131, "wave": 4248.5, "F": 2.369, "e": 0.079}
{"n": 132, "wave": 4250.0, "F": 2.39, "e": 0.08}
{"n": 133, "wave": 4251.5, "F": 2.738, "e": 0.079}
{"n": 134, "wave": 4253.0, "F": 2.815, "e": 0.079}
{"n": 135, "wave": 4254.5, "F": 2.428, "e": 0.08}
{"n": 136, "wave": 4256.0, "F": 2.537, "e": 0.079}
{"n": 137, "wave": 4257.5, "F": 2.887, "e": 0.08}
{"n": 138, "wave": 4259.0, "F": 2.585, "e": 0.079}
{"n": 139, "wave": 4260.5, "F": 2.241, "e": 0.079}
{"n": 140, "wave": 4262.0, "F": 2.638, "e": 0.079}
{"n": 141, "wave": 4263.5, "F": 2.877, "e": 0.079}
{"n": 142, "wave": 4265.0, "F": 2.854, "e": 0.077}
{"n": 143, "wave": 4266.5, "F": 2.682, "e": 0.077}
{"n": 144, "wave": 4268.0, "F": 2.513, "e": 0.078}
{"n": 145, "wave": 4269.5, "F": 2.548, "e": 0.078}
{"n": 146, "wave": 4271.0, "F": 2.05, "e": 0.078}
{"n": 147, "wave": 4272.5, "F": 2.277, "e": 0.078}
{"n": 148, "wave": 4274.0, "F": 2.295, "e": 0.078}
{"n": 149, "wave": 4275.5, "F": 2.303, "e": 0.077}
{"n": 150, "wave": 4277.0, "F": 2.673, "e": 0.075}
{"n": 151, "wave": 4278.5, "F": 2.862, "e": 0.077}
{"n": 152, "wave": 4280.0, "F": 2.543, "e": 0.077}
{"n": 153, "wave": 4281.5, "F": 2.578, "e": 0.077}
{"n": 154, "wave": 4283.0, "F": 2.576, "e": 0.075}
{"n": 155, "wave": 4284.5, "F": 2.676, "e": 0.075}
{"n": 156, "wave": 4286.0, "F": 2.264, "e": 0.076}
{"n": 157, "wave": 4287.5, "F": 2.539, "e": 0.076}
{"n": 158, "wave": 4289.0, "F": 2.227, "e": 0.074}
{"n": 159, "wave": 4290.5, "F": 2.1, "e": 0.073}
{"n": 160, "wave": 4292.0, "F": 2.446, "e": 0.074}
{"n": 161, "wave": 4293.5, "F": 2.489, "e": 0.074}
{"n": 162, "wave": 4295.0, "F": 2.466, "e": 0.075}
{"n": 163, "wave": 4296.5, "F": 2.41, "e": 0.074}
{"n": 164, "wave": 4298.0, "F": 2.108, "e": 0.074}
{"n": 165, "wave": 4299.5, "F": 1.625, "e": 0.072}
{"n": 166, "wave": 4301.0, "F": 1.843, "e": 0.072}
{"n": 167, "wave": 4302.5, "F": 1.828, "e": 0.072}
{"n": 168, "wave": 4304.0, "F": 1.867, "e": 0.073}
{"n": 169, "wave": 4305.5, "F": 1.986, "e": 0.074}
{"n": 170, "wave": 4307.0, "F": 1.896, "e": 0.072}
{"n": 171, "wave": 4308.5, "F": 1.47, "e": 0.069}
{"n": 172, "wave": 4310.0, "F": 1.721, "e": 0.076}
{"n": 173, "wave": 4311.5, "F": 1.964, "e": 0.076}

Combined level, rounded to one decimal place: 5.5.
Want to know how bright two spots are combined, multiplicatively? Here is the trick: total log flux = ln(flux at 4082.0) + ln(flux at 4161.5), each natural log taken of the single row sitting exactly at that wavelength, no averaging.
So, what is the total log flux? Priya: 2.17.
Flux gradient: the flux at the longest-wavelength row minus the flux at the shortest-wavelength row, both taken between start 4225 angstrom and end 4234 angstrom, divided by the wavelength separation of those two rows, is 0.15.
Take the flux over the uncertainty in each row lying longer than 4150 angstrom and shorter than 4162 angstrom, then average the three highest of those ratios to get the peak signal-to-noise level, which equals 34.7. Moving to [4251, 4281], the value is 36.9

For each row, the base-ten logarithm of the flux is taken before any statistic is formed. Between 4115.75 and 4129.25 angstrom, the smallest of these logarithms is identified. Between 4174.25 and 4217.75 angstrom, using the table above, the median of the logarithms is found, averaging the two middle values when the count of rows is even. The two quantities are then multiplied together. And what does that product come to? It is 0.189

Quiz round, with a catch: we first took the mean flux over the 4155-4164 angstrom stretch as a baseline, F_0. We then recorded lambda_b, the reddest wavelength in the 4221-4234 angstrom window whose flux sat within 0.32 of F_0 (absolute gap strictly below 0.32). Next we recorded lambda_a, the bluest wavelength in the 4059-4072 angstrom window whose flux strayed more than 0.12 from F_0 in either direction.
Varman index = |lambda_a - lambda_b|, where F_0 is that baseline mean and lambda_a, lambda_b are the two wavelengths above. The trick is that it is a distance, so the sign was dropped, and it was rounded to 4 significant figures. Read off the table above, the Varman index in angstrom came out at 172.5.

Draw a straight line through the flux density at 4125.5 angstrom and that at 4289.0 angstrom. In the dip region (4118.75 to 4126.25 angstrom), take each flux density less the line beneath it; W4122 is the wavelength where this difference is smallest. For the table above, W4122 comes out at 4119.5 angstrom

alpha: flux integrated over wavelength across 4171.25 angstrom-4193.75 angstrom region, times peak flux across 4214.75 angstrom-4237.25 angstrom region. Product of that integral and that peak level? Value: 181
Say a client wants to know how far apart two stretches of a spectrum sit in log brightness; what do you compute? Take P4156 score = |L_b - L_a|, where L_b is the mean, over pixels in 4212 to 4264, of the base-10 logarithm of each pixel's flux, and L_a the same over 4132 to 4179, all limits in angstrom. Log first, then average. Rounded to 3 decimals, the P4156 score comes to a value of 0.026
